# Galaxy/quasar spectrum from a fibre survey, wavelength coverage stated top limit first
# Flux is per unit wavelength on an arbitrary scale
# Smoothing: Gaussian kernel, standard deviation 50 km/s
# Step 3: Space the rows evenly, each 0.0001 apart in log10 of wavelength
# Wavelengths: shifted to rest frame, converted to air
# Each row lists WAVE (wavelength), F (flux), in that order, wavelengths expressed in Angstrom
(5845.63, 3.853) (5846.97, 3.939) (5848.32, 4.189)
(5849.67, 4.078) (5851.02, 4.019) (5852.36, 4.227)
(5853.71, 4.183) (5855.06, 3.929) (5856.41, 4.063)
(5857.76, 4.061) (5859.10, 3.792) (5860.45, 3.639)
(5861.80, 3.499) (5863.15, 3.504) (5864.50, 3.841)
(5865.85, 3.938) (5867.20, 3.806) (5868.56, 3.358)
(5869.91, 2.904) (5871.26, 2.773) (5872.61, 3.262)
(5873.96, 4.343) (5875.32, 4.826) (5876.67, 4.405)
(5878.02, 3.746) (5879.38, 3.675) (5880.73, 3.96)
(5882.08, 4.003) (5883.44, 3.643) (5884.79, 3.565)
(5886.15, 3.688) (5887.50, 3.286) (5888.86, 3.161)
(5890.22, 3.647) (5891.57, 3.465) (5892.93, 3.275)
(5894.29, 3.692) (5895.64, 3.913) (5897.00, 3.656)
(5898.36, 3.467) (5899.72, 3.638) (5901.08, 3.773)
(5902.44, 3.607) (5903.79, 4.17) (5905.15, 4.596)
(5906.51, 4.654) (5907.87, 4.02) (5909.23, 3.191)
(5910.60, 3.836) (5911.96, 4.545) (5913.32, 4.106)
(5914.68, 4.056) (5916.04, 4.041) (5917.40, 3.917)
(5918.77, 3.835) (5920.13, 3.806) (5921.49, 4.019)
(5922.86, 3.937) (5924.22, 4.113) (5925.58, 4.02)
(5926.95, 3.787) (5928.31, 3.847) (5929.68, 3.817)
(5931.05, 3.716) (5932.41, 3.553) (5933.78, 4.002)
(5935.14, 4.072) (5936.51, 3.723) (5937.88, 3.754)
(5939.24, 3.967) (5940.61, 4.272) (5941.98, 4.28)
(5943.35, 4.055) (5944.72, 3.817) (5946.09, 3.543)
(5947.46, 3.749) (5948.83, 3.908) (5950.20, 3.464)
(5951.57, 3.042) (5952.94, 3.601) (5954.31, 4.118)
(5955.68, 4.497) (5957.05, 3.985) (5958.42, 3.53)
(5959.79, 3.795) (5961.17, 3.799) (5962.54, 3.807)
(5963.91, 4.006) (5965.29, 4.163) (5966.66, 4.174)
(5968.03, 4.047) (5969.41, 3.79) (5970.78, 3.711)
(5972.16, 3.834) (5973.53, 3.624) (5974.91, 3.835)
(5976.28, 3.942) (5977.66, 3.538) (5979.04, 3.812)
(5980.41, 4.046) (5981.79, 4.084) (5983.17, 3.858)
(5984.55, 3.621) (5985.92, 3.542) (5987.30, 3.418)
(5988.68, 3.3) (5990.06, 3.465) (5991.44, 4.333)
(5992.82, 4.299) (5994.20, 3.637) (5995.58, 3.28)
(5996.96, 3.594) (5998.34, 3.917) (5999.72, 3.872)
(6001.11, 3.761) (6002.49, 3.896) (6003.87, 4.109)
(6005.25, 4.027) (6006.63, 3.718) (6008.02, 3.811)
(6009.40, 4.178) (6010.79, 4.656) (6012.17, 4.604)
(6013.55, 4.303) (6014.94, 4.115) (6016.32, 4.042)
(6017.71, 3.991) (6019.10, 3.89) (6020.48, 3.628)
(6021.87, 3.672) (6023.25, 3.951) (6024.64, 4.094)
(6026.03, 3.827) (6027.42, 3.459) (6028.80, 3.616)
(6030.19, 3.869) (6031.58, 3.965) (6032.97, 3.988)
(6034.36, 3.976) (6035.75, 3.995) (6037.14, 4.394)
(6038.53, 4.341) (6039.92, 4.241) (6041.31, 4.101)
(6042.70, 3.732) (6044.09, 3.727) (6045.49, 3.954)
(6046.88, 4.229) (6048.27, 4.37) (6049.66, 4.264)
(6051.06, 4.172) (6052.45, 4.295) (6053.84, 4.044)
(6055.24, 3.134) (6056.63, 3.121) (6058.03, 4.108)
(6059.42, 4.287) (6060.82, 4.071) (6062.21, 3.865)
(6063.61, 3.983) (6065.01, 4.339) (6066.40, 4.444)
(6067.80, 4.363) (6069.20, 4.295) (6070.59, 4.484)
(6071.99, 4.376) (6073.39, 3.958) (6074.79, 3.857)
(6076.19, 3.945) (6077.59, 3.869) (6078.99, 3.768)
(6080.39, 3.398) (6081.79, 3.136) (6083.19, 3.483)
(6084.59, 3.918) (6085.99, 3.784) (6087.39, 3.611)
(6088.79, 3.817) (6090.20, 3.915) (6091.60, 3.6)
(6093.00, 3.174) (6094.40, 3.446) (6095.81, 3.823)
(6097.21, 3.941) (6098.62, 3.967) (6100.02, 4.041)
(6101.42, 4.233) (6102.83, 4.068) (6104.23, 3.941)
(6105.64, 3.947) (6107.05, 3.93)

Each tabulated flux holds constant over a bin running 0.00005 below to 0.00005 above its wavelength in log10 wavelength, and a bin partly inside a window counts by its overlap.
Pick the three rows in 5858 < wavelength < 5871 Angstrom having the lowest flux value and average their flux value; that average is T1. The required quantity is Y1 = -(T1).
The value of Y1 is -3.25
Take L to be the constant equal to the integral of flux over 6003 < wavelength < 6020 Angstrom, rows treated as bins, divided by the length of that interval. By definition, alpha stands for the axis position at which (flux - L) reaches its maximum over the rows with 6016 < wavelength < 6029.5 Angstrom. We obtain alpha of 6024.64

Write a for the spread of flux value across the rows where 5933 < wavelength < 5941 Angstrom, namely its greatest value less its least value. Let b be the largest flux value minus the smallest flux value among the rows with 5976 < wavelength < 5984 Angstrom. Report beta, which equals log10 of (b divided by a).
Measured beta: 0.00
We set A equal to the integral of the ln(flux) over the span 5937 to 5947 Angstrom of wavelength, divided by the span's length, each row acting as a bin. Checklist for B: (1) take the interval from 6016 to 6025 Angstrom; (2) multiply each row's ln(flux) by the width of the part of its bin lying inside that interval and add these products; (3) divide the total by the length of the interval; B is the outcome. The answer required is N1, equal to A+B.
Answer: 2.73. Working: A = 1.37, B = 1.36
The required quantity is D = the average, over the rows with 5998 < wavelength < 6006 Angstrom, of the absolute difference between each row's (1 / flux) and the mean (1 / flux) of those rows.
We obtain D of 0.006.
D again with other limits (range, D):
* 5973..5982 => 0.011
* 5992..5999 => 0.020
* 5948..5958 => 0.027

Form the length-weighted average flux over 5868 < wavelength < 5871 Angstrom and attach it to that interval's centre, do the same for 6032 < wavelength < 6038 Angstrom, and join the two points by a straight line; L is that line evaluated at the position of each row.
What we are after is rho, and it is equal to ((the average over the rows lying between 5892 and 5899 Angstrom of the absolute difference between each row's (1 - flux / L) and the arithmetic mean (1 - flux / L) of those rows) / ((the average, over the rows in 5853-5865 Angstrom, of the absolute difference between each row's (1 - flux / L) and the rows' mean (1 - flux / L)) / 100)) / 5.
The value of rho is 15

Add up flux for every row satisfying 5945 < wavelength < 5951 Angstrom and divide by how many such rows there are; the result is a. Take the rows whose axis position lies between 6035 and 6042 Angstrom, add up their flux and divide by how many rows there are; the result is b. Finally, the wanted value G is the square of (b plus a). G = 62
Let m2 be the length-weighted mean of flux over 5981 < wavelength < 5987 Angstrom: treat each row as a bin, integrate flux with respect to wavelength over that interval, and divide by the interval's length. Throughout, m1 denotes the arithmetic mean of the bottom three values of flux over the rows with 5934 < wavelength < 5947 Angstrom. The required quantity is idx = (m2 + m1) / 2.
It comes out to 3.72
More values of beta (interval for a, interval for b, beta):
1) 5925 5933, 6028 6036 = -0.09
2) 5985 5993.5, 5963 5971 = -0.35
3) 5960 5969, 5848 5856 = -0.10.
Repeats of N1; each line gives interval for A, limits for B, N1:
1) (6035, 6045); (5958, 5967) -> 2.76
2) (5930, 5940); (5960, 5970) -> 2.72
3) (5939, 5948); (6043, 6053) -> 2.79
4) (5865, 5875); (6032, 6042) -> 2.67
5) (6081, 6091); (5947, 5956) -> 2.61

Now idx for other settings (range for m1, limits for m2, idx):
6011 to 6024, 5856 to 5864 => 3.74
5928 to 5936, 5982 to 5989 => 3.65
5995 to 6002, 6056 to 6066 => 3.77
